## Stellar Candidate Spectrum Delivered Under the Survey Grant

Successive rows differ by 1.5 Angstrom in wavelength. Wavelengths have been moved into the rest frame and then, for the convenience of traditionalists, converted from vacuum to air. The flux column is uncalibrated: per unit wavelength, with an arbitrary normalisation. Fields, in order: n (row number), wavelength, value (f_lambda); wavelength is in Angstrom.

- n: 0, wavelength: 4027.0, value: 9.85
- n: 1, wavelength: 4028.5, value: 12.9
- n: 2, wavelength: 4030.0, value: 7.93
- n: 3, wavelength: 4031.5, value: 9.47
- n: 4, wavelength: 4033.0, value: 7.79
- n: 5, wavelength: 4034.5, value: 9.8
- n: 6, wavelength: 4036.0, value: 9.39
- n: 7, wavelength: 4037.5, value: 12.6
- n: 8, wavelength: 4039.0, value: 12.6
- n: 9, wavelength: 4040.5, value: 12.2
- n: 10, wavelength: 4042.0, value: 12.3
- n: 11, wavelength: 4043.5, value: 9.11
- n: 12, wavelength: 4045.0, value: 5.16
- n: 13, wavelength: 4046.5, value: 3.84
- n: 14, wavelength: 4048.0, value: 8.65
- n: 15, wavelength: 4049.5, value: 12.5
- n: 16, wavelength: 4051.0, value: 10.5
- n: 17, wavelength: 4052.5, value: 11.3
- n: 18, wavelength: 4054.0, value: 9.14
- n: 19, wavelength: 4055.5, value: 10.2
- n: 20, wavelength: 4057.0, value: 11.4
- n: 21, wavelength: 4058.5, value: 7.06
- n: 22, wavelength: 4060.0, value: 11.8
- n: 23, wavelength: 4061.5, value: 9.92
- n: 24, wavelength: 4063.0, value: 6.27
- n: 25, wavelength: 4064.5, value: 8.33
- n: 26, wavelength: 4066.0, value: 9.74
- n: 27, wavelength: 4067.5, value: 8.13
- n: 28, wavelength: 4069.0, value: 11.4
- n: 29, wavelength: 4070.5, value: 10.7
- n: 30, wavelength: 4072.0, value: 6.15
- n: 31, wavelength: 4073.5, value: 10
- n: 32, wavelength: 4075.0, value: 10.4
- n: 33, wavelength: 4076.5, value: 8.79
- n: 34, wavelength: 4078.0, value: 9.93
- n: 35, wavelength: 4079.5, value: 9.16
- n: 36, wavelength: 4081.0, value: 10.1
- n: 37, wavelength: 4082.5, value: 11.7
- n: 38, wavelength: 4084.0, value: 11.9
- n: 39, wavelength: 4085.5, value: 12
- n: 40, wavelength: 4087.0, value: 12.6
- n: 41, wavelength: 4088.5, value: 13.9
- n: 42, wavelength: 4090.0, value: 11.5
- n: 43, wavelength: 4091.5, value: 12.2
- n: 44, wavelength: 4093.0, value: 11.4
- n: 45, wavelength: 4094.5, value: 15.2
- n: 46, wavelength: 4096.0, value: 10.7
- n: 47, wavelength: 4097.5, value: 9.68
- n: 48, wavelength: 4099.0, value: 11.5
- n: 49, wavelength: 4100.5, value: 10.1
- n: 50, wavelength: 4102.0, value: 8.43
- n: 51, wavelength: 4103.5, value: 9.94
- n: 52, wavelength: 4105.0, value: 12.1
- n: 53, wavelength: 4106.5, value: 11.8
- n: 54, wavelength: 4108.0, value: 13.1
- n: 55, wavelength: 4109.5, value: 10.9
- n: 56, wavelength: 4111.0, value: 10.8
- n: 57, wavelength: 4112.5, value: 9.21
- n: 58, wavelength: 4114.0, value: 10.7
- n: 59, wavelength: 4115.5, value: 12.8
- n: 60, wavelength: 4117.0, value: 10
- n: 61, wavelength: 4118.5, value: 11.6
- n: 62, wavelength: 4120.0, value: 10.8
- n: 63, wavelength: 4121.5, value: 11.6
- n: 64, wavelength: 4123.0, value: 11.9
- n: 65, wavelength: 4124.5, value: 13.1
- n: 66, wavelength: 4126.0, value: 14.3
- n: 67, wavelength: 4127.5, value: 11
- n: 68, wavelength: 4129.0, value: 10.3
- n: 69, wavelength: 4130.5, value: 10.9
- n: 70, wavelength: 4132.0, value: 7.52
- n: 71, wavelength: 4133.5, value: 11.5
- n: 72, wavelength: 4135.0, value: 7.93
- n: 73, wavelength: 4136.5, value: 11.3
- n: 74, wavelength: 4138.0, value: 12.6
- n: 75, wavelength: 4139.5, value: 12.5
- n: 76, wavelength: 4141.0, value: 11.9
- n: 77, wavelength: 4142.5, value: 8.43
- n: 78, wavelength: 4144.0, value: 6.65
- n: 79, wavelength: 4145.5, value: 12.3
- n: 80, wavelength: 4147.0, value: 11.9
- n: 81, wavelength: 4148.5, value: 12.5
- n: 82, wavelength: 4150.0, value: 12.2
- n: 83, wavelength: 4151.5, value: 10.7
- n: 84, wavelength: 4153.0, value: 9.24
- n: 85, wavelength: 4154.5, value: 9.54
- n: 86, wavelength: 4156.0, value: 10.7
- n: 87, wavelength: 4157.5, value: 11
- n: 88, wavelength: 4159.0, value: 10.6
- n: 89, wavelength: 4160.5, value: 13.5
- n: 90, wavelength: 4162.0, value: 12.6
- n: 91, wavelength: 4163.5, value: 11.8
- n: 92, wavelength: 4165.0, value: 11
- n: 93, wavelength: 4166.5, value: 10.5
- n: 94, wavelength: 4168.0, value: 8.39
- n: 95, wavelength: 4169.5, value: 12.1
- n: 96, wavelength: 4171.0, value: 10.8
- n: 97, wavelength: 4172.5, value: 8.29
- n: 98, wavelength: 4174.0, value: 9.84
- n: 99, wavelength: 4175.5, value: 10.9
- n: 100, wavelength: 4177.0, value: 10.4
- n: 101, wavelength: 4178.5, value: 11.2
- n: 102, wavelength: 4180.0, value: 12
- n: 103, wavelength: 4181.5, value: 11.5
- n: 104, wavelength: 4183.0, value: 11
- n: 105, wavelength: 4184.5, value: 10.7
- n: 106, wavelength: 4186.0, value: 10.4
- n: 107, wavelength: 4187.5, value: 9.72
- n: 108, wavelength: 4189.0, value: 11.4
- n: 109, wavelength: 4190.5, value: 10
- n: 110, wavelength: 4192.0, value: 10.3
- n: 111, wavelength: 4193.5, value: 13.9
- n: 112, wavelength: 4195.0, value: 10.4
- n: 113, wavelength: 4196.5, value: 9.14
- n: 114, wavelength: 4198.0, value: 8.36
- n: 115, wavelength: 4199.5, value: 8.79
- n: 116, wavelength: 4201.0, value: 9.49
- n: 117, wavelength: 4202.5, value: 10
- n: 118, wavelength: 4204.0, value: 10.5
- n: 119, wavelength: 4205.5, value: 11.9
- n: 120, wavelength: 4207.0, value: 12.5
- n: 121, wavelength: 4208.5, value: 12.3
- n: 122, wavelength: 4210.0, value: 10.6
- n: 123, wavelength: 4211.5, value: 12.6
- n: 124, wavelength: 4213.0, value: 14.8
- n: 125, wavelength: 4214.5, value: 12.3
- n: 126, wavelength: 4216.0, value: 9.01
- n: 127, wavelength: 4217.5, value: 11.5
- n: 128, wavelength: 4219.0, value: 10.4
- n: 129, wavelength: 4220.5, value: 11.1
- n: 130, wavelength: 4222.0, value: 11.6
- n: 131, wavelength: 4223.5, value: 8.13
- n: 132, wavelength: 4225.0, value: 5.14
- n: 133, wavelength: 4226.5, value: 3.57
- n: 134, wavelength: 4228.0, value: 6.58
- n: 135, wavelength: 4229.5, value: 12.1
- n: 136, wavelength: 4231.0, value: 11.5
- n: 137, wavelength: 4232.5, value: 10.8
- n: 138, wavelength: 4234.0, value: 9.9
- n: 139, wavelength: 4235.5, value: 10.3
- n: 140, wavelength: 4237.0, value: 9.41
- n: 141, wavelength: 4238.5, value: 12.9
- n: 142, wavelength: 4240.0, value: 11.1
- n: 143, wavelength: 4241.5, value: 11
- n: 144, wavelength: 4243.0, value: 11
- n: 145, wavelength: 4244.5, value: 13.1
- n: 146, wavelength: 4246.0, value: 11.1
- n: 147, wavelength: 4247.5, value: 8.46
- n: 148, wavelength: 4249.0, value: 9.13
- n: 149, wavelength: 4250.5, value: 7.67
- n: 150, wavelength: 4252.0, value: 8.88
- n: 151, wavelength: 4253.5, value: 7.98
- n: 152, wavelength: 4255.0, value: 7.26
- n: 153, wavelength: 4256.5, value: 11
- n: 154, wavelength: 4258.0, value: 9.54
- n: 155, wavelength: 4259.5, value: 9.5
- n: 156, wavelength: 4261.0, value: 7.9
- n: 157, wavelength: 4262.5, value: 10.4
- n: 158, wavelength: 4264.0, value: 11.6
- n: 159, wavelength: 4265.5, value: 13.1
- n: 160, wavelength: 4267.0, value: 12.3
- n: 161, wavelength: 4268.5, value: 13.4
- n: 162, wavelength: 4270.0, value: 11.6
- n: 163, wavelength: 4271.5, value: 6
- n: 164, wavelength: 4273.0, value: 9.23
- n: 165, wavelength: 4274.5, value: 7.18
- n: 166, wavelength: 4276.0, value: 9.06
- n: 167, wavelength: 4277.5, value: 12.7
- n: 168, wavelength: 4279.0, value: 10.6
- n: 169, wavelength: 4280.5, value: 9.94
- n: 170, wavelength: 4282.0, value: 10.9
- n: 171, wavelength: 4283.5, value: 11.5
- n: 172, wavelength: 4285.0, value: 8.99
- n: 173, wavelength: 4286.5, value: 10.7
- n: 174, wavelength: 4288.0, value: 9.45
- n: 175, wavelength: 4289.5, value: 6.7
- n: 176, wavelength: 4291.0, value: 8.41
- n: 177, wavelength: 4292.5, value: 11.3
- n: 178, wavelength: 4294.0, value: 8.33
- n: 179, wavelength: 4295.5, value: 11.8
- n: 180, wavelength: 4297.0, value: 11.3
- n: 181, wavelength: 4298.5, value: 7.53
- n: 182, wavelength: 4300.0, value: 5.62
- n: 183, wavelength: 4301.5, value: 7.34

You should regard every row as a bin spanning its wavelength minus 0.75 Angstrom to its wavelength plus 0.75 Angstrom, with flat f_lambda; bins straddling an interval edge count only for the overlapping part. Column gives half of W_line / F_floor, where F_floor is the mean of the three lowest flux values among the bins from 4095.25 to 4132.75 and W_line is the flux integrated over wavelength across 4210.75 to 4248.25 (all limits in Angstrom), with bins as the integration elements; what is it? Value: 23.2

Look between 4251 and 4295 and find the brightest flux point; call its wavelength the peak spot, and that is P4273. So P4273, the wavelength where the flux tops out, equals 4268.5 Angstrom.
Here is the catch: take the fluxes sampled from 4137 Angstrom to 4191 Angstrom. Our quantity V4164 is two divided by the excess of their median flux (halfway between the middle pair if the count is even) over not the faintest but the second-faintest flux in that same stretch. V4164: 0.75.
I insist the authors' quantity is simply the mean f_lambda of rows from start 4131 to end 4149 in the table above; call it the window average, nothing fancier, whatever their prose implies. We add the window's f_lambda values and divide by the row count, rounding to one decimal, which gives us 10.6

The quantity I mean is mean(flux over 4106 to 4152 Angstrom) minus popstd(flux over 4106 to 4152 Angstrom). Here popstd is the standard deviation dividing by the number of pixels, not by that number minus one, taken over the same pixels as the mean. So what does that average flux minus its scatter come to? 9.43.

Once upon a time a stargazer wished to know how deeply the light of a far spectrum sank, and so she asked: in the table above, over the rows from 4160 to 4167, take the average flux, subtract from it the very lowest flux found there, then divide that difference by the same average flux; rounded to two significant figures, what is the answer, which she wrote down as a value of 0.12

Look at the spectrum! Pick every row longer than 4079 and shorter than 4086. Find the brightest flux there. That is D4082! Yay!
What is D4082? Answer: 12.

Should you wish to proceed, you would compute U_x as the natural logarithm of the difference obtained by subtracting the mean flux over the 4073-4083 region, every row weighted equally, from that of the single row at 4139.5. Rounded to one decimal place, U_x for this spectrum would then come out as 0.9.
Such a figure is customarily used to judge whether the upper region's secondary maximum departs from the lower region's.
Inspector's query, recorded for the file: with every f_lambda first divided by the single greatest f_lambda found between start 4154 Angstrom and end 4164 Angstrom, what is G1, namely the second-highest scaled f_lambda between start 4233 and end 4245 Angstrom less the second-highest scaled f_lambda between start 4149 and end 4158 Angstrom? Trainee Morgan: 0.14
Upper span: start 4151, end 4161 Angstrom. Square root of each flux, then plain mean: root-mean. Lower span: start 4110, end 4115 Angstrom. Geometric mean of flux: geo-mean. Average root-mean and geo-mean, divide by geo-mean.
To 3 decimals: 0.660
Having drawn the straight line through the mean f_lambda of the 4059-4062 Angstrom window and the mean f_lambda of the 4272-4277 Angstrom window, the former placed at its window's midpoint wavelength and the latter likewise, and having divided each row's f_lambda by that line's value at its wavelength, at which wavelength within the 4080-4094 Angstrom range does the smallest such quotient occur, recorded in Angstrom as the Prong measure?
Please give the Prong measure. 4081.0 Angstrom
